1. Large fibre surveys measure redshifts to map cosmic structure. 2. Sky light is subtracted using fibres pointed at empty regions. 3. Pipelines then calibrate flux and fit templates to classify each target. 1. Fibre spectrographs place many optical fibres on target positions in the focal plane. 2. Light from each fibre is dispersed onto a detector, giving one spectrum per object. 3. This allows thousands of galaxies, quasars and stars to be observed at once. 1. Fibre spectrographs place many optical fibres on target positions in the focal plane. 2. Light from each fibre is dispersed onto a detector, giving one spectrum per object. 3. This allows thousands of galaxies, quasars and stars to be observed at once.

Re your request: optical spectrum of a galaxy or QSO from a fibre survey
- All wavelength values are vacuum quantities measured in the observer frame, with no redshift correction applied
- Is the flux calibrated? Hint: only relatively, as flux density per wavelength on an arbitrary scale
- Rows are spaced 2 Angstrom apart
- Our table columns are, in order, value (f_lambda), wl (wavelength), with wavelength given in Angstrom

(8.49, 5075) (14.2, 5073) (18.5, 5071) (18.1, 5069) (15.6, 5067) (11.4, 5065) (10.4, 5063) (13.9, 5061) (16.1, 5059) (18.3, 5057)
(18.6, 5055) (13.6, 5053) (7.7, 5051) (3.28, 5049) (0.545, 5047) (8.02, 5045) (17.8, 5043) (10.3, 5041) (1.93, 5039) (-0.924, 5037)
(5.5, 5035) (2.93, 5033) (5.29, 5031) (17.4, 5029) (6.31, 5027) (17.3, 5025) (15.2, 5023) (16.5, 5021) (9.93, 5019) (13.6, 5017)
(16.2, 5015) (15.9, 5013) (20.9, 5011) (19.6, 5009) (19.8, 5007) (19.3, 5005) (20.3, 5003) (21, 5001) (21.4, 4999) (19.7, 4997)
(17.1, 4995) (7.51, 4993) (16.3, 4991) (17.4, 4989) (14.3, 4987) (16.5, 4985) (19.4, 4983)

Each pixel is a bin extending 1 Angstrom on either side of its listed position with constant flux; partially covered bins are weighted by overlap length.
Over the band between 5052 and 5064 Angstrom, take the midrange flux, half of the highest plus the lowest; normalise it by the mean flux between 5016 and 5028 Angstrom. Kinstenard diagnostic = 1.1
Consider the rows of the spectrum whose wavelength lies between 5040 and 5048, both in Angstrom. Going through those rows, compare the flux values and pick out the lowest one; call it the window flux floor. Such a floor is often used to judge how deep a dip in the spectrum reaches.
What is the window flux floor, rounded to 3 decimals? 0.545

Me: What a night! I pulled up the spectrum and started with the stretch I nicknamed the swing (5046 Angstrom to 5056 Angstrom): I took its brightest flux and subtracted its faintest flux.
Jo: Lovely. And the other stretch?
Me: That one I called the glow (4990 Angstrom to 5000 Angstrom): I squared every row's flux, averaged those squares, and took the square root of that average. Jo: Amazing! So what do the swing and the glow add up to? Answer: 35.1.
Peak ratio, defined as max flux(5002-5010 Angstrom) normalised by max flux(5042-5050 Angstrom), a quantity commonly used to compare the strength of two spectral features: 1.14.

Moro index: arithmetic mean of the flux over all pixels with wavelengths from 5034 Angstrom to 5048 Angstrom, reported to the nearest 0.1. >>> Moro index 6.2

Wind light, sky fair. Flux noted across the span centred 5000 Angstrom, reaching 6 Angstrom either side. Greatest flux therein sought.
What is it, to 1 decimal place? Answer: 21.4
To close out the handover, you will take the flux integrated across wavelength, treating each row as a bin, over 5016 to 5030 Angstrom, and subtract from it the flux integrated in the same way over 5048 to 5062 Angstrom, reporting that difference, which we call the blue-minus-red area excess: 10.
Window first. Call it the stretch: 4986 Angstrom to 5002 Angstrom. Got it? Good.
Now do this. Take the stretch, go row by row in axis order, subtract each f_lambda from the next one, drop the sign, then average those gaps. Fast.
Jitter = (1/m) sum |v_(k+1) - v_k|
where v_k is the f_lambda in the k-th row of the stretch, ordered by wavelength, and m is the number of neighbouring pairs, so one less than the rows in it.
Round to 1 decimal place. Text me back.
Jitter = 3.9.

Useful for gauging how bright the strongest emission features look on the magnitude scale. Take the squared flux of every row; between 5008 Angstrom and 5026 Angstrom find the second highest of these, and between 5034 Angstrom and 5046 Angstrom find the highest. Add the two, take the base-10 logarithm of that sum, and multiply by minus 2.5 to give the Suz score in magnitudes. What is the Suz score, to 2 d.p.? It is -7.11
